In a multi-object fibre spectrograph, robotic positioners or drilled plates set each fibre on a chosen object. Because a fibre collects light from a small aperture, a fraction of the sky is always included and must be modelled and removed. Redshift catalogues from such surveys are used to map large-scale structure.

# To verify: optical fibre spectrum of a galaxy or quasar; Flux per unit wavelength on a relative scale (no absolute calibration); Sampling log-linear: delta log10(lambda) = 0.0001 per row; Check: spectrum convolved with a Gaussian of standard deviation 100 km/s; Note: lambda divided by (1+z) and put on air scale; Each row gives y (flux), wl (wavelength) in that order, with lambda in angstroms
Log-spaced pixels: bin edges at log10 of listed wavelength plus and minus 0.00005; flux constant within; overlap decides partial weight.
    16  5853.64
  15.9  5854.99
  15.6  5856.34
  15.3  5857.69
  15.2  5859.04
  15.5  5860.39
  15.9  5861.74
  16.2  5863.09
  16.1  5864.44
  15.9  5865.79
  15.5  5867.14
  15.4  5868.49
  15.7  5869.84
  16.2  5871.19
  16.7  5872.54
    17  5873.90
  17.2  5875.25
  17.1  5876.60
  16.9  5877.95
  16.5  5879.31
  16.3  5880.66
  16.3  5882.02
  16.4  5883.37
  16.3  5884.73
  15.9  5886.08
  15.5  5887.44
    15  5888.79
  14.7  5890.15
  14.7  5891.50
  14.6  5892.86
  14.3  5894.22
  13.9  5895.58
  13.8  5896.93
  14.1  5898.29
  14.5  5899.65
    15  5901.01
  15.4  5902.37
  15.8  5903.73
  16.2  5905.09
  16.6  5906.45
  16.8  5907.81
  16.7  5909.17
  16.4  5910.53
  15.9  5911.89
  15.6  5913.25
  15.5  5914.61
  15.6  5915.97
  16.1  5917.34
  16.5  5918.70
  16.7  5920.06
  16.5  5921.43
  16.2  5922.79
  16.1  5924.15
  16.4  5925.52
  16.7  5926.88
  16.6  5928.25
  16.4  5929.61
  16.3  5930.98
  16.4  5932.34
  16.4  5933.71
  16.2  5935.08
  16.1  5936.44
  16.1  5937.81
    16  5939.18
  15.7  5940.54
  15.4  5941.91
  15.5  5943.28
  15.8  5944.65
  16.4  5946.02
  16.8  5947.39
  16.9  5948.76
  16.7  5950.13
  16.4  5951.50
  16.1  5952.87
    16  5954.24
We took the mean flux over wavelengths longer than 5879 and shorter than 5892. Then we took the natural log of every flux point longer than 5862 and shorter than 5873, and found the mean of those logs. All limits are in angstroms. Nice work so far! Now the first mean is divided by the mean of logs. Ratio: 5.69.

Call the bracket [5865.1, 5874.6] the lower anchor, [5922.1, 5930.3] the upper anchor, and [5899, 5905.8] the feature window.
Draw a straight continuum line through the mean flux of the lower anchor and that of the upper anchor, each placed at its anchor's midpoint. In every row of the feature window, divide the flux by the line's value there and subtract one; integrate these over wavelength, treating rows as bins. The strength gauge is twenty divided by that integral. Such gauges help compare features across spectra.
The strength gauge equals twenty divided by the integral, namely -55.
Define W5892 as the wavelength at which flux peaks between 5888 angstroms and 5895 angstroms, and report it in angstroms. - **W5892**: 5888.79 angstroms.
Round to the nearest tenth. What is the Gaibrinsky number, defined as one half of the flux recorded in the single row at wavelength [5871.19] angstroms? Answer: 8.1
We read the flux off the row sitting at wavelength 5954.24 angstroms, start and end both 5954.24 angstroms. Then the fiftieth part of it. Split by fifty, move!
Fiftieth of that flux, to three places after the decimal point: 0.320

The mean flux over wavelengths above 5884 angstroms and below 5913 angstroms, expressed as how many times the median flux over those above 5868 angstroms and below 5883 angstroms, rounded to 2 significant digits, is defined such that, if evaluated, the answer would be 0.93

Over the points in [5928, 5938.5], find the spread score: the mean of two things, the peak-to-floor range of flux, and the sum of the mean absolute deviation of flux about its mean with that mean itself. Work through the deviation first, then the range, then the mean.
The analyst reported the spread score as 8.5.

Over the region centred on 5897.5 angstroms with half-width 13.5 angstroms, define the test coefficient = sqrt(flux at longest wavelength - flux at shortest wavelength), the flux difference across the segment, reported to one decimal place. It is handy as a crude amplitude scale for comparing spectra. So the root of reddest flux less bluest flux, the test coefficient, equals 0.3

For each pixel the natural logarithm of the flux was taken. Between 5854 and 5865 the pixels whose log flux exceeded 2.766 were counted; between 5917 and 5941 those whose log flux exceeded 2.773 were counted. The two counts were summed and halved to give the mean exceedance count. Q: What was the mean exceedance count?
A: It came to 10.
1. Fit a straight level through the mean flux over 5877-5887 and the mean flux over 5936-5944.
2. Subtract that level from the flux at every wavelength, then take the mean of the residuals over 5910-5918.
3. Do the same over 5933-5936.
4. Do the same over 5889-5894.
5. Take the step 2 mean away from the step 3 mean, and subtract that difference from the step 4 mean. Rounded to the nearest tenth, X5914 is -2.3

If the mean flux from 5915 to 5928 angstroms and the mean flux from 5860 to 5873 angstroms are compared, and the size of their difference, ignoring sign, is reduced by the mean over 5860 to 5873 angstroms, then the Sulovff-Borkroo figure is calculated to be -15.5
